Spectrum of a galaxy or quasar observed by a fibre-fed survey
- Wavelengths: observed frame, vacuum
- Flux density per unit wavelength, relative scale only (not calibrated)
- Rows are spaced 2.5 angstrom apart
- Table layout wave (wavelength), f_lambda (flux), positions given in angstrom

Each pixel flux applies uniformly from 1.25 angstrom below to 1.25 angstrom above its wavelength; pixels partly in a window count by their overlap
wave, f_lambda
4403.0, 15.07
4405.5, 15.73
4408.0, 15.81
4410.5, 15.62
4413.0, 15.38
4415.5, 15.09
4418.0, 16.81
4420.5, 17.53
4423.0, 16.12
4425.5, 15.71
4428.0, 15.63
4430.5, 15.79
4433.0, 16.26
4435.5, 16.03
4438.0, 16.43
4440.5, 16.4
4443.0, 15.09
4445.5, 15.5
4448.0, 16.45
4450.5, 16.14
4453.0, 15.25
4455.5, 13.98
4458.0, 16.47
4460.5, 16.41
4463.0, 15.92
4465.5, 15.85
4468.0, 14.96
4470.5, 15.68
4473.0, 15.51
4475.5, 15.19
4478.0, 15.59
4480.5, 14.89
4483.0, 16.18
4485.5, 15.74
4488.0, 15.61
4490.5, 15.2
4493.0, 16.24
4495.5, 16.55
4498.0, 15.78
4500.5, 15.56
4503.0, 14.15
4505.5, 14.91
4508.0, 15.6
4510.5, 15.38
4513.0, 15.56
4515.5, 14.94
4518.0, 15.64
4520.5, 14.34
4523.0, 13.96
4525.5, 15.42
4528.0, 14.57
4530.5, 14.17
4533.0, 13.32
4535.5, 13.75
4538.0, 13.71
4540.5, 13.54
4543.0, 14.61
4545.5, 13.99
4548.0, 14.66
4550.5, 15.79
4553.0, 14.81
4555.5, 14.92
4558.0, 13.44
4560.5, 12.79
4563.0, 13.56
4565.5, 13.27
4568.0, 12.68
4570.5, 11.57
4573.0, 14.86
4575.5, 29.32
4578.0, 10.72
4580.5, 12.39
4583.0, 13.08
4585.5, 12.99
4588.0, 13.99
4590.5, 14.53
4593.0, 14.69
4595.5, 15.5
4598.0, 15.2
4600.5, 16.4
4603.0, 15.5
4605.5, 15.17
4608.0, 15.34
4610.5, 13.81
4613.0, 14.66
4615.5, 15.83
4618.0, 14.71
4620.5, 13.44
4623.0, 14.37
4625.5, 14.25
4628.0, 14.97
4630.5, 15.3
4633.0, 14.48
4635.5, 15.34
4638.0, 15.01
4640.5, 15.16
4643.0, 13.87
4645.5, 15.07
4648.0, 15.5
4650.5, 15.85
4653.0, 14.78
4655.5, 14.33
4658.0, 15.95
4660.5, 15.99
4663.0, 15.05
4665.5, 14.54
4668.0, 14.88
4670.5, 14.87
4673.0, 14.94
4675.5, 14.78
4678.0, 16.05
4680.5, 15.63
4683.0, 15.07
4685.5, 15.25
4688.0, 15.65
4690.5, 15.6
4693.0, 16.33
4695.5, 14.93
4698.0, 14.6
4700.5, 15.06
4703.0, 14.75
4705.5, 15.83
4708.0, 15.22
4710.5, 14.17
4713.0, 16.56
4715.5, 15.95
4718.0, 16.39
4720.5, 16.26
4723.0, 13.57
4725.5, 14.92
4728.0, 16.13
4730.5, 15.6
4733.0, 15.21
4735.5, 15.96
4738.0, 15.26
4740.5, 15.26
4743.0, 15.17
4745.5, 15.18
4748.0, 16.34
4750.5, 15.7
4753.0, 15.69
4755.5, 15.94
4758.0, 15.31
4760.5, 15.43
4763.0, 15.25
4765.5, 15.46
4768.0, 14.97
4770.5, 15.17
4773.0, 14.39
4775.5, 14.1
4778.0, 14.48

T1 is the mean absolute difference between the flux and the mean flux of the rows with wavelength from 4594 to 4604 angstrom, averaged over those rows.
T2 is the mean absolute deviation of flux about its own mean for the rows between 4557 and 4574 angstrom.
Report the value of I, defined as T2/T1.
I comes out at 1.9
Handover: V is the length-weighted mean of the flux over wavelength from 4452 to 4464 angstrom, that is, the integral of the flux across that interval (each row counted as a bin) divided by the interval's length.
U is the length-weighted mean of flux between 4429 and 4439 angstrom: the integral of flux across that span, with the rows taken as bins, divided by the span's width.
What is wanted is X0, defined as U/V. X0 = 1.03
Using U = 16.1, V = 15.6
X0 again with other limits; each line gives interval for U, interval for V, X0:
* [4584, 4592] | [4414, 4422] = 0.84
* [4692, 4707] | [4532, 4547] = 1.10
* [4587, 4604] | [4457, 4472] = 0.95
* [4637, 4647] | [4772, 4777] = 1.04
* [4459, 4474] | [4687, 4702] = 1.03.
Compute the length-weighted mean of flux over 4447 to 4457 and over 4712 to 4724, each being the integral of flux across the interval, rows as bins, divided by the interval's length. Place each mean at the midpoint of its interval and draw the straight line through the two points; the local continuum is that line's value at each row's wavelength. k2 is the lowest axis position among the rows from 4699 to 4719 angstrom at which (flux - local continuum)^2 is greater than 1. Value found 4703.0 angstrom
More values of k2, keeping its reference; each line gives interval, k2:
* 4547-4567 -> 4558.0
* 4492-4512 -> 4495.5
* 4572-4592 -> 4575.5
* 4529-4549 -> 4530.5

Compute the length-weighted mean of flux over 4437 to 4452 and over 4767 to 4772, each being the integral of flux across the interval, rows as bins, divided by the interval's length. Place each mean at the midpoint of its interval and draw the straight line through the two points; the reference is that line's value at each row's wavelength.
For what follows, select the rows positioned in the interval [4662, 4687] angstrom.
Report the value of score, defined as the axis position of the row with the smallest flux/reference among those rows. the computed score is 4665.5 angstrom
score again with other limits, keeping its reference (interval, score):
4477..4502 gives 4480.5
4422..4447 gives 4443.0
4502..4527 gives 4523.0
